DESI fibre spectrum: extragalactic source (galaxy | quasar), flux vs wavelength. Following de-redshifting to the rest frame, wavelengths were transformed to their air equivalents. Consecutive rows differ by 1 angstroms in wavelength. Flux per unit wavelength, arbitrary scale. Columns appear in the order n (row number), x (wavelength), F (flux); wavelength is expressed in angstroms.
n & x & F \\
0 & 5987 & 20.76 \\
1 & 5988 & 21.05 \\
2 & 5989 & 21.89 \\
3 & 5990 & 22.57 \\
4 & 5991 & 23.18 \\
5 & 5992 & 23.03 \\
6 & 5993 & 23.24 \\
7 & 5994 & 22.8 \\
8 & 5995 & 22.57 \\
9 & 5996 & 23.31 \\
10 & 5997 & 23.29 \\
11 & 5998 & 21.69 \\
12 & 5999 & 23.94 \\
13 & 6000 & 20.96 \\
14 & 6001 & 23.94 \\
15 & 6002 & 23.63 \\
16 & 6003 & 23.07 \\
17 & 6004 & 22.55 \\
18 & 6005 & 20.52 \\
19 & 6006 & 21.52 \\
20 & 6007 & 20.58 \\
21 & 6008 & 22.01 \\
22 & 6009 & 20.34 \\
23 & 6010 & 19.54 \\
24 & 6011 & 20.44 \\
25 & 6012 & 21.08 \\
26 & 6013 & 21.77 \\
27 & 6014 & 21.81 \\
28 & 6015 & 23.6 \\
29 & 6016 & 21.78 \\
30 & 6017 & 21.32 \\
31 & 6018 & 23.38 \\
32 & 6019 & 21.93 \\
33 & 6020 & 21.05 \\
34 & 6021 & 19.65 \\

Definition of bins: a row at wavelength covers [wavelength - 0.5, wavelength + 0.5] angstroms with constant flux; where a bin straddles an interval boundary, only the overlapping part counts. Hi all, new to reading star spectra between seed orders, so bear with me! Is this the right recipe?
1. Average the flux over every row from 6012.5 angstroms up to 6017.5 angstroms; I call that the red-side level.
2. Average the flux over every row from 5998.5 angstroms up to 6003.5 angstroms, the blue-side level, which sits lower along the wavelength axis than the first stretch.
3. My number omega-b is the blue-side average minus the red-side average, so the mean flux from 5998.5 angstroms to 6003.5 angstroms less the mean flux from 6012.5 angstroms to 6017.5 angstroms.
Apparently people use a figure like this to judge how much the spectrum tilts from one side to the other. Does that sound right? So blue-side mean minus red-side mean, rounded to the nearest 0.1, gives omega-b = 1.1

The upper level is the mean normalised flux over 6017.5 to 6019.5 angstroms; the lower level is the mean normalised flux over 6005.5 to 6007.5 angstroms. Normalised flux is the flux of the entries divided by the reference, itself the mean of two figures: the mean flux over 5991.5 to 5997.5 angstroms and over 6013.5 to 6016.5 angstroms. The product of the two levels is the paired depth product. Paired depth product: 0.92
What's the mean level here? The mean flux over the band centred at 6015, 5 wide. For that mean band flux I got 22.1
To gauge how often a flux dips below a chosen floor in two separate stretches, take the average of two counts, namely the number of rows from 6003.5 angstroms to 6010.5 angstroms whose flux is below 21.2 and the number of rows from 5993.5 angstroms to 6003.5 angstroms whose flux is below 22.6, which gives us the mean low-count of 3.5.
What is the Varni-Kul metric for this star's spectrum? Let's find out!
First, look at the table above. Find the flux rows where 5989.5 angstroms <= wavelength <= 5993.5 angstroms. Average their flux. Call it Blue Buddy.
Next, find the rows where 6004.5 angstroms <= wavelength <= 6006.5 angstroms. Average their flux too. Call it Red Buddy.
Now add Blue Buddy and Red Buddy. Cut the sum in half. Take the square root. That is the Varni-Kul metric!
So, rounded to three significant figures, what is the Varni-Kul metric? 4.69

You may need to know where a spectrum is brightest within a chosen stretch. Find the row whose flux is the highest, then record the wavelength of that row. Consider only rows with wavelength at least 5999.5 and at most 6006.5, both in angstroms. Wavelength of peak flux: 6001 angstroms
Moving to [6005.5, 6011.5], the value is 6008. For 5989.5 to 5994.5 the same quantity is 5993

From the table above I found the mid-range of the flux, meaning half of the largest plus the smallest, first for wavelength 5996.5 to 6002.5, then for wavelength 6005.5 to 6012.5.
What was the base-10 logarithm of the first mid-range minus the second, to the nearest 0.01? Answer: 0.22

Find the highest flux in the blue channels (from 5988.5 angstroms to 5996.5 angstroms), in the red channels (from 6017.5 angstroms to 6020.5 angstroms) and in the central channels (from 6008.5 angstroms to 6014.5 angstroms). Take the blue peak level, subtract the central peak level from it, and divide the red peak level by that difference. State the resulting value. 16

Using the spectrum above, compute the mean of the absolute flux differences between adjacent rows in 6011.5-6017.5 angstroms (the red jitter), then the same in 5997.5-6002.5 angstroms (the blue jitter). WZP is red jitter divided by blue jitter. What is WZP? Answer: 0.45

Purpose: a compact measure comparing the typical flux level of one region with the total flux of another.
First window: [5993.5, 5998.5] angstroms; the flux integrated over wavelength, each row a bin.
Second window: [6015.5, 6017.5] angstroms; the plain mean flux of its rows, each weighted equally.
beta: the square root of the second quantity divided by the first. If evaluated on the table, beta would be 0.44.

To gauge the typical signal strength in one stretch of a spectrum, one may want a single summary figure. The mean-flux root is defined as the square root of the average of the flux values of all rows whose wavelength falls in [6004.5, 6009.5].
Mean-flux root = 4.58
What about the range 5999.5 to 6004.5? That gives 4.78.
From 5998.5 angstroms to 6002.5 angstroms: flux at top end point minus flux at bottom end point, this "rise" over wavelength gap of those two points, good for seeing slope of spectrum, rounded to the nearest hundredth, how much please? -0.10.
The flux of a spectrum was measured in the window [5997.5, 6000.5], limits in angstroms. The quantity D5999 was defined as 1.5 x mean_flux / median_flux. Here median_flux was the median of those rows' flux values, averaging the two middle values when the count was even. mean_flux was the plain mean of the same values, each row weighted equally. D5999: 1.54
